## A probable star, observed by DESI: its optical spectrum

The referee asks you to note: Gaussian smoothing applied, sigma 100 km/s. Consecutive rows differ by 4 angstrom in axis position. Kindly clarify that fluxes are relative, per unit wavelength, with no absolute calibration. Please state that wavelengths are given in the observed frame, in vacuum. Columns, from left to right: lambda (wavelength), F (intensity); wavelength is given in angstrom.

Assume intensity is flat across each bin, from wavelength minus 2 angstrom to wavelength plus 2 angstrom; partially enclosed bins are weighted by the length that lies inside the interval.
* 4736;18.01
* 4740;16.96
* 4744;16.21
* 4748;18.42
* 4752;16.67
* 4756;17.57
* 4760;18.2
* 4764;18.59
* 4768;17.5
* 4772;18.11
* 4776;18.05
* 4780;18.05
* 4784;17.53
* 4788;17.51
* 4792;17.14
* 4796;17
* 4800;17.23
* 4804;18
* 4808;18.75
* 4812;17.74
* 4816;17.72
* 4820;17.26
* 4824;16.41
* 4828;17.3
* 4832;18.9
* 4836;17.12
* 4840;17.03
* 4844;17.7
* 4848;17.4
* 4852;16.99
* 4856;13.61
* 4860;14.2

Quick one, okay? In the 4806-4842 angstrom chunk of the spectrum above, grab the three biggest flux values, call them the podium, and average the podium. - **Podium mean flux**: 18.46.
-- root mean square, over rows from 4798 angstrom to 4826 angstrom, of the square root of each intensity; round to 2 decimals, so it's 4.19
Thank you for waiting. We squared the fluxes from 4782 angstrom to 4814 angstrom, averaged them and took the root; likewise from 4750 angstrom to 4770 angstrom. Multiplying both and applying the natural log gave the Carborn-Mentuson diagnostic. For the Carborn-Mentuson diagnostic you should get 5.74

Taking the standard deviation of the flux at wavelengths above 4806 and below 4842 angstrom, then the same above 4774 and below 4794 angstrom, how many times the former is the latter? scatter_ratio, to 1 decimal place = 0.5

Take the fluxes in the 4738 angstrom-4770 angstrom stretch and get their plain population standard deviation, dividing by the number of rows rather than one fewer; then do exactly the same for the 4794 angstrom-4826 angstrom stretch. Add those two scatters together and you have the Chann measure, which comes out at 1.46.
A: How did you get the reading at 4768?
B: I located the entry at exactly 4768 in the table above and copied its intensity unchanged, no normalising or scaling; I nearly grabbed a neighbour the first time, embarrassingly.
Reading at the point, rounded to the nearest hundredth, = 17.50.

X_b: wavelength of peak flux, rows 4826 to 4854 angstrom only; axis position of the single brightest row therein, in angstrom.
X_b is 4832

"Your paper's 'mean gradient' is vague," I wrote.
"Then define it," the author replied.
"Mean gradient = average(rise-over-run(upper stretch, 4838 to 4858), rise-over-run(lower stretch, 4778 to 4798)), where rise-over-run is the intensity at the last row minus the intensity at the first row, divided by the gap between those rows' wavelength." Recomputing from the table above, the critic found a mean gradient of -0.14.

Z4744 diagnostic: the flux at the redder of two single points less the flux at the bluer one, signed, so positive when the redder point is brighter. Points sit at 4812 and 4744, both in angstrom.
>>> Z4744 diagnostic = 1.5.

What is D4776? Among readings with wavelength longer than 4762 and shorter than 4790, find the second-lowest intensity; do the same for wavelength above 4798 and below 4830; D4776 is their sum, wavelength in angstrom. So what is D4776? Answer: 34.7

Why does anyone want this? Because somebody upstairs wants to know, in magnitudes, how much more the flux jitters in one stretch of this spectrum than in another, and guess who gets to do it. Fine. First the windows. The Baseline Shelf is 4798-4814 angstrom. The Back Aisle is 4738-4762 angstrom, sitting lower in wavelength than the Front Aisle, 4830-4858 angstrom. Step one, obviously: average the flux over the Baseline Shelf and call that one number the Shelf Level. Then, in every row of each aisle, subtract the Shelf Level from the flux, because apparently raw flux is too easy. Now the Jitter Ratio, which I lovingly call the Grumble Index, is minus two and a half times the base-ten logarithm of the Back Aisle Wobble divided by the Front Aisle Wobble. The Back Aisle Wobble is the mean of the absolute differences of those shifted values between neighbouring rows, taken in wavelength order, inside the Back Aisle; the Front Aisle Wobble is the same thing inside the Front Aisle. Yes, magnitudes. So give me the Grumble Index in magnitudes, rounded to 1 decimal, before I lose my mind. -0.1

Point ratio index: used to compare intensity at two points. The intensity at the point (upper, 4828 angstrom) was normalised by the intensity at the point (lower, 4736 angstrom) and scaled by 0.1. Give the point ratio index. 0.096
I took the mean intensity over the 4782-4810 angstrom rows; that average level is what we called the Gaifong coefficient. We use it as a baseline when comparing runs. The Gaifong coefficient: 17.6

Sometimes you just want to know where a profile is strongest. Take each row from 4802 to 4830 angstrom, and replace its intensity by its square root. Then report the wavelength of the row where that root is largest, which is 4808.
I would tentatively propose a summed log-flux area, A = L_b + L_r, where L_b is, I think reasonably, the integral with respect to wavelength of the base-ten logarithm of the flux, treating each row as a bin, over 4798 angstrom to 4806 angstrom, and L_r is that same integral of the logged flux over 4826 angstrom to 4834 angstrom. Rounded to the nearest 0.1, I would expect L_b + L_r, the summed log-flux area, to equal 20.0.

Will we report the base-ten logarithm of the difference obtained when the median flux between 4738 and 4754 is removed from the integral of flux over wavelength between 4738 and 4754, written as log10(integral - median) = 2.41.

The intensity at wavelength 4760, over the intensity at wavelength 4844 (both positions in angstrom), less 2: -0.972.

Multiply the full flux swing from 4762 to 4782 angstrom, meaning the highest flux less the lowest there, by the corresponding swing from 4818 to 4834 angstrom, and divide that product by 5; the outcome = 0.54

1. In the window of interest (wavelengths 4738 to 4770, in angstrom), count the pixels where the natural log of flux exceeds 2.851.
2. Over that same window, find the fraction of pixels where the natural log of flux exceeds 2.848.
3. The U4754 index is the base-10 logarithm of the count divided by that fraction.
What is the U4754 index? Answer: 0.90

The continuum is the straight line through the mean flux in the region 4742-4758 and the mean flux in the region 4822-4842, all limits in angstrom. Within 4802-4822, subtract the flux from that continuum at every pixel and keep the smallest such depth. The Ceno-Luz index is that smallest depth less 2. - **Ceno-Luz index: -3.44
